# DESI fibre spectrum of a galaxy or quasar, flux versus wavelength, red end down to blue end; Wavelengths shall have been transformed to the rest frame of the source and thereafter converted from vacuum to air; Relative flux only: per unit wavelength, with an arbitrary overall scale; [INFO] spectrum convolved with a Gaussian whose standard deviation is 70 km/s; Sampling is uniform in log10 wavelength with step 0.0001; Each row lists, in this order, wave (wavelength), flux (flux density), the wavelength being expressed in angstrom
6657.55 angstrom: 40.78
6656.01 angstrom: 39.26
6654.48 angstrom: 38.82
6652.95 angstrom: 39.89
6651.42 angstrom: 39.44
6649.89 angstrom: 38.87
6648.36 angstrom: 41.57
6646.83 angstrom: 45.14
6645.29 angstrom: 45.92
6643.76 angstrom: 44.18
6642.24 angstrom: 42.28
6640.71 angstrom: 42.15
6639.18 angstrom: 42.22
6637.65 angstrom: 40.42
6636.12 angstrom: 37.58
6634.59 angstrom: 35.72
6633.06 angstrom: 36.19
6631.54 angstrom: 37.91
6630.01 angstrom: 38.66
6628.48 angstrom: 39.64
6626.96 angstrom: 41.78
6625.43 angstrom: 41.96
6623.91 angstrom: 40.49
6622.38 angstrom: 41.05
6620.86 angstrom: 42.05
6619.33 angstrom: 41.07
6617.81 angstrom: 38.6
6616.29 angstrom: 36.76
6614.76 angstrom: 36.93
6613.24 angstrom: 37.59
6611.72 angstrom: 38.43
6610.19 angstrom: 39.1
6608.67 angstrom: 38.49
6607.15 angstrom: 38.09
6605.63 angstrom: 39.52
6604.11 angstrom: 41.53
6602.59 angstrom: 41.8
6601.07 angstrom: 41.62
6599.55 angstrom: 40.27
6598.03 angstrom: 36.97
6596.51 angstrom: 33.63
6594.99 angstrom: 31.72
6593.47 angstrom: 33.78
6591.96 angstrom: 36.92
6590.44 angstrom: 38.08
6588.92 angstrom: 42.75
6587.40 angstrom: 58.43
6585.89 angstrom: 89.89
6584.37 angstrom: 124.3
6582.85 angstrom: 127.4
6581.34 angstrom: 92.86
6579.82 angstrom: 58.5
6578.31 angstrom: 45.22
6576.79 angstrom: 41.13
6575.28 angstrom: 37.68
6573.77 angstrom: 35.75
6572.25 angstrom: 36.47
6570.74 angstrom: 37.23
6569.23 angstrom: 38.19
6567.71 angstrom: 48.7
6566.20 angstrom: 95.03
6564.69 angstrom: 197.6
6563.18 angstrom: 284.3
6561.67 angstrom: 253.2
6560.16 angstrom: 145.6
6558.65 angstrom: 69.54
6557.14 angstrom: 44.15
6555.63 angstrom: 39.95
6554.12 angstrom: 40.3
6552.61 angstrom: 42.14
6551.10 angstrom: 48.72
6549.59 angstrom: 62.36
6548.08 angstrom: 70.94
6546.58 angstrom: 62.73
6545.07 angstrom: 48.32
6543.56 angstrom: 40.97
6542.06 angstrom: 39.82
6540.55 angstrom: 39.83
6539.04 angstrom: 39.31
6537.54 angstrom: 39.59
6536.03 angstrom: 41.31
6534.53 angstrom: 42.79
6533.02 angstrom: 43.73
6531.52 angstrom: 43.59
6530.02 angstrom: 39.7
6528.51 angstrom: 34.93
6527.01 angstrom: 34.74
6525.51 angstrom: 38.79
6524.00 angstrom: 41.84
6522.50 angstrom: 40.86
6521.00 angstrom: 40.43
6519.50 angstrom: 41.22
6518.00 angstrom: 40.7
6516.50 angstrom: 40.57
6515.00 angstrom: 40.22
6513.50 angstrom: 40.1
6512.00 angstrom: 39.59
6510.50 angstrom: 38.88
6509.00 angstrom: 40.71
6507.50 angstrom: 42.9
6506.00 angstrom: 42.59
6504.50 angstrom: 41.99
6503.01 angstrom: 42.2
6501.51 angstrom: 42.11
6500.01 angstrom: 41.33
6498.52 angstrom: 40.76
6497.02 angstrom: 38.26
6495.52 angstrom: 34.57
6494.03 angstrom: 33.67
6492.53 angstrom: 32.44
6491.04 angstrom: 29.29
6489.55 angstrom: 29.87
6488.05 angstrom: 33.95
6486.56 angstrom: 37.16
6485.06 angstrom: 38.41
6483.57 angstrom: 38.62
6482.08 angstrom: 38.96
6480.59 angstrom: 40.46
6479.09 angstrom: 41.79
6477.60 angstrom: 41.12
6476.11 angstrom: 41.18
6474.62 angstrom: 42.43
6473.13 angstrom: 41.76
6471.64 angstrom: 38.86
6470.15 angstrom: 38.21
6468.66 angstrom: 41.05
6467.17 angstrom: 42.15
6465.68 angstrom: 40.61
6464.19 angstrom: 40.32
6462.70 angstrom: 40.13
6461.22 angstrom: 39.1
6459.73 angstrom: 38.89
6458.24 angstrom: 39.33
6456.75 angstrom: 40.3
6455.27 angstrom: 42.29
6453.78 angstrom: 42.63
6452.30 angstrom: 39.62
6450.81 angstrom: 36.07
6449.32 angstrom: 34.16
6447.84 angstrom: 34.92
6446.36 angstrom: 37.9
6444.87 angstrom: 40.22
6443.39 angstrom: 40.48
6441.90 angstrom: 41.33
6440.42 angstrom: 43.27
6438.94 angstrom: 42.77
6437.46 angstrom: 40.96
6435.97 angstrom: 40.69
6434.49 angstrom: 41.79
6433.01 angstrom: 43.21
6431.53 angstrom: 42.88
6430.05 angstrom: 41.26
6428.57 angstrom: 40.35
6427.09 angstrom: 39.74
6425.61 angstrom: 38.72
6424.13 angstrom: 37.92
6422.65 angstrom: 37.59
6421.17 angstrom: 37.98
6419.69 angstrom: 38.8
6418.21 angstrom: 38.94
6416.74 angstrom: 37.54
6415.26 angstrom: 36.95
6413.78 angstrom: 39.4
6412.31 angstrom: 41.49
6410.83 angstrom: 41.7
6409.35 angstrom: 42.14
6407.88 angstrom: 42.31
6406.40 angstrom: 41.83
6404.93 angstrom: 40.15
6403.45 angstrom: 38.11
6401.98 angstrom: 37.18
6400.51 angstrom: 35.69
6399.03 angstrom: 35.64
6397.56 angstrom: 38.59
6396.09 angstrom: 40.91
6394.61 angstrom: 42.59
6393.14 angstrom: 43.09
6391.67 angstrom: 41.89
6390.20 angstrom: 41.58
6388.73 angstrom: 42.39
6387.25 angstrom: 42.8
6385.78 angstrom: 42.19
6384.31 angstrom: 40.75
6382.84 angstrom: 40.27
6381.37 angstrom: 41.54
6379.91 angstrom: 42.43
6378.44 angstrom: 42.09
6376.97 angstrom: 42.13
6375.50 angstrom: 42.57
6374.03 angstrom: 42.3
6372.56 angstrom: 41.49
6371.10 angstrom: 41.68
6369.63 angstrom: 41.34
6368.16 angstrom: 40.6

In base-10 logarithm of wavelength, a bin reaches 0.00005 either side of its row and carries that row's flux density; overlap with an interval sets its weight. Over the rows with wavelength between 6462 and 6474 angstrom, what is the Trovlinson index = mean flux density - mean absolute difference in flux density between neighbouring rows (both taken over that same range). 39.0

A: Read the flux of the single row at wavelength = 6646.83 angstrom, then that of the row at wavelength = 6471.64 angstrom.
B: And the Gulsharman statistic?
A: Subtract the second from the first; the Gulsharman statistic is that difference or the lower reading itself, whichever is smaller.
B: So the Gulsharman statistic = 6.3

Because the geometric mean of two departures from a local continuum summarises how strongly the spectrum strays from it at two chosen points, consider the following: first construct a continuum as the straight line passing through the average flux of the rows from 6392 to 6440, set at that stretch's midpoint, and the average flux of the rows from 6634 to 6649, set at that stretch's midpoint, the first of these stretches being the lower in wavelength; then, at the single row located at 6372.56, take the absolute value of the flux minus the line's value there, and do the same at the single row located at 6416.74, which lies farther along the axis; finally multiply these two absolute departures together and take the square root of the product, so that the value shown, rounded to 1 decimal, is 2.1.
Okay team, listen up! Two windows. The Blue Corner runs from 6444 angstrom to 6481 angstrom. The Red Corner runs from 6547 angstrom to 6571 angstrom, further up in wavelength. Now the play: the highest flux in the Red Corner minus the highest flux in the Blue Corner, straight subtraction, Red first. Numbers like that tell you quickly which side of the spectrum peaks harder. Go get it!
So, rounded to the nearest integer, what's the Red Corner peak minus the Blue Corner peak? 242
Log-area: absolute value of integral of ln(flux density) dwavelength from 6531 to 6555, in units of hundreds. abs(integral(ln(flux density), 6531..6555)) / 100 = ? 0.92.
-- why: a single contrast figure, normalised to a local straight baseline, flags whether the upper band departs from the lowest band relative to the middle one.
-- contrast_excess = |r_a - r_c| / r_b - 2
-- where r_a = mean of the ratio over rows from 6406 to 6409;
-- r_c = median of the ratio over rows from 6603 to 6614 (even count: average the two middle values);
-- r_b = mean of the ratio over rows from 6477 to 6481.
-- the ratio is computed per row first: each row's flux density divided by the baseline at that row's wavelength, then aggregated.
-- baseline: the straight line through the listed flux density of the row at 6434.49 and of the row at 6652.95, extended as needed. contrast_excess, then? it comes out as -1.95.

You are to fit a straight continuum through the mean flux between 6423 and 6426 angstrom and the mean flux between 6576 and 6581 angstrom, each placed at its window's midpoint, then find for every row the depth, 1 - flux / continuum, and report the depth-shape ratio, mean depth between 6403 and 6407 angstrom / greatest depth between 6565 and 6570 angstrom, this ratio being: -0.4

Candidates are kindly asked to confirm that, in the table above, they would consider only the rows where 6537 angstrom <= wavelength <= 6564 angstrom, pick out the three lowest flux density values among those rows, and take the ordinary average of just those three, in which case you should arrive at 40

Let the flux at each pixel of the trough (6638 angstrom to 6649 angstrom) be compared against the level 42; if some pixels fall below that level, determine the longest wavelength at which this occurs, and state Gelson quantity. 6648.36 angstrom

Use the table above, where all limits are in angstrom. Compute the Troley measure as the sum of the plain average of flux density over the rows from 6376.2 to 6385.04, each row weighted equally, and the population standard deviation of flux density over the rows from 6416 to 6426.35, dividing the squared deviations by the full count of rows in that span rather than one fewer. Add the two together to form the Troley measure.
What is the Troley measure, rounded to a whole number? 42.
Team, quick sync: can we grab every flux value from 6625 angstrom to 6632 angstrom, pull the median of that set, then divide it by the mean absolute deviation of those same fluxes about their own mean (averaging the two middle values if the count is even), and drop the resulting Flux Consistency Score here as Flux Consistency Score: 26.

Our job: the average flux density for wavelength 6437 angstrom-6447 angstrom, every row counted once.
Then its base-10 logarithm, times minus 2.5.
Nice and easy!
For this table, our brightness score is -4.03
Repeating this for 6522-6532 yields -3.98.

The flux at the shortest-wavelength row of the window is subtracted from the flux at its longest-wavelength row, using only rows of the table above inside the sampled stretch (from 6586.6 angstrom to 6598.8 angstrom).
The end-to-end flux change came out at -21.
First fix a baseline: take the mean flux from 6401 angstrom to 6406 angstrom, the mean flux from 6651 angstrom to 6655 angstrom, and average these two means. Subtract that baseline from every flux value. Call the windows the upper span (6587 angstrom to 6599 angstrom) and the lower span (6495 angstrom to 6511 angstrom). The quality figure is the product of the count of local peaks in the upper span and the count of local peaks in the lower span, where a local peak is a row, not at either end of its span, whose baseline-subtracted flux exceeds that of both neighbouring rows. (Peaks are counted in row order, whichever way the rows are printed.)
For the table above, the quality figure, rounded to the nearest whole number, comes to 0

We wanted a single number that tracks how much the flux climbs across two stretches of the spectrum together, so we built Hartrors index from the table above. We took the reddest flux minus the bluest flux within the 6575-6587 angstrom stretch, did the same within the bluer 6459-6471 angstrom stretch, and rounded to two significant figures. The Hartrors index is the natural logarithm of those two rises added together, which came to 3.9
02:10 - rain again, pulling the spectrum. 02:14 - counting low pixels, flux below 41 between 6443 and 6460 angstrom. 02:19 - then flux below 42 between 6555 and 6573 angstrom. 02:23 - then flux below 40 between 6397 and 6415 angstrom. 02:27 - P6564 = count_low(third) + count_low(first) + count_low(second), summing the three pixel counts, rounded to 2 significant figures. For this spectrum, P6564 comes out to 20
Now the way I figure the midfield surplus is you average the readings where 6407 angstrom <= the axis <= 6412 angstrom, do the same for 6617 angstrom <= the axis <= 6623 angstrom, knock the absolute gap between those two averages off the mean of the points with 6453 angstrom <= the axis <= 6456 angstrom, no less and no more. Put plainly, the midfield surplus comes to 41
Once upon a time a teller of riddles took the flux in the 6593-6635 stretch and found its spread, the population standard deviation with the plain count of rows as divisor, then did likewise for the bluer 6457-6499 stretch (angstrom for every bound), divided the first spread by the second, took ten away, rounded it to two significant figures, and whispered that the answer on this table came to -9.2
